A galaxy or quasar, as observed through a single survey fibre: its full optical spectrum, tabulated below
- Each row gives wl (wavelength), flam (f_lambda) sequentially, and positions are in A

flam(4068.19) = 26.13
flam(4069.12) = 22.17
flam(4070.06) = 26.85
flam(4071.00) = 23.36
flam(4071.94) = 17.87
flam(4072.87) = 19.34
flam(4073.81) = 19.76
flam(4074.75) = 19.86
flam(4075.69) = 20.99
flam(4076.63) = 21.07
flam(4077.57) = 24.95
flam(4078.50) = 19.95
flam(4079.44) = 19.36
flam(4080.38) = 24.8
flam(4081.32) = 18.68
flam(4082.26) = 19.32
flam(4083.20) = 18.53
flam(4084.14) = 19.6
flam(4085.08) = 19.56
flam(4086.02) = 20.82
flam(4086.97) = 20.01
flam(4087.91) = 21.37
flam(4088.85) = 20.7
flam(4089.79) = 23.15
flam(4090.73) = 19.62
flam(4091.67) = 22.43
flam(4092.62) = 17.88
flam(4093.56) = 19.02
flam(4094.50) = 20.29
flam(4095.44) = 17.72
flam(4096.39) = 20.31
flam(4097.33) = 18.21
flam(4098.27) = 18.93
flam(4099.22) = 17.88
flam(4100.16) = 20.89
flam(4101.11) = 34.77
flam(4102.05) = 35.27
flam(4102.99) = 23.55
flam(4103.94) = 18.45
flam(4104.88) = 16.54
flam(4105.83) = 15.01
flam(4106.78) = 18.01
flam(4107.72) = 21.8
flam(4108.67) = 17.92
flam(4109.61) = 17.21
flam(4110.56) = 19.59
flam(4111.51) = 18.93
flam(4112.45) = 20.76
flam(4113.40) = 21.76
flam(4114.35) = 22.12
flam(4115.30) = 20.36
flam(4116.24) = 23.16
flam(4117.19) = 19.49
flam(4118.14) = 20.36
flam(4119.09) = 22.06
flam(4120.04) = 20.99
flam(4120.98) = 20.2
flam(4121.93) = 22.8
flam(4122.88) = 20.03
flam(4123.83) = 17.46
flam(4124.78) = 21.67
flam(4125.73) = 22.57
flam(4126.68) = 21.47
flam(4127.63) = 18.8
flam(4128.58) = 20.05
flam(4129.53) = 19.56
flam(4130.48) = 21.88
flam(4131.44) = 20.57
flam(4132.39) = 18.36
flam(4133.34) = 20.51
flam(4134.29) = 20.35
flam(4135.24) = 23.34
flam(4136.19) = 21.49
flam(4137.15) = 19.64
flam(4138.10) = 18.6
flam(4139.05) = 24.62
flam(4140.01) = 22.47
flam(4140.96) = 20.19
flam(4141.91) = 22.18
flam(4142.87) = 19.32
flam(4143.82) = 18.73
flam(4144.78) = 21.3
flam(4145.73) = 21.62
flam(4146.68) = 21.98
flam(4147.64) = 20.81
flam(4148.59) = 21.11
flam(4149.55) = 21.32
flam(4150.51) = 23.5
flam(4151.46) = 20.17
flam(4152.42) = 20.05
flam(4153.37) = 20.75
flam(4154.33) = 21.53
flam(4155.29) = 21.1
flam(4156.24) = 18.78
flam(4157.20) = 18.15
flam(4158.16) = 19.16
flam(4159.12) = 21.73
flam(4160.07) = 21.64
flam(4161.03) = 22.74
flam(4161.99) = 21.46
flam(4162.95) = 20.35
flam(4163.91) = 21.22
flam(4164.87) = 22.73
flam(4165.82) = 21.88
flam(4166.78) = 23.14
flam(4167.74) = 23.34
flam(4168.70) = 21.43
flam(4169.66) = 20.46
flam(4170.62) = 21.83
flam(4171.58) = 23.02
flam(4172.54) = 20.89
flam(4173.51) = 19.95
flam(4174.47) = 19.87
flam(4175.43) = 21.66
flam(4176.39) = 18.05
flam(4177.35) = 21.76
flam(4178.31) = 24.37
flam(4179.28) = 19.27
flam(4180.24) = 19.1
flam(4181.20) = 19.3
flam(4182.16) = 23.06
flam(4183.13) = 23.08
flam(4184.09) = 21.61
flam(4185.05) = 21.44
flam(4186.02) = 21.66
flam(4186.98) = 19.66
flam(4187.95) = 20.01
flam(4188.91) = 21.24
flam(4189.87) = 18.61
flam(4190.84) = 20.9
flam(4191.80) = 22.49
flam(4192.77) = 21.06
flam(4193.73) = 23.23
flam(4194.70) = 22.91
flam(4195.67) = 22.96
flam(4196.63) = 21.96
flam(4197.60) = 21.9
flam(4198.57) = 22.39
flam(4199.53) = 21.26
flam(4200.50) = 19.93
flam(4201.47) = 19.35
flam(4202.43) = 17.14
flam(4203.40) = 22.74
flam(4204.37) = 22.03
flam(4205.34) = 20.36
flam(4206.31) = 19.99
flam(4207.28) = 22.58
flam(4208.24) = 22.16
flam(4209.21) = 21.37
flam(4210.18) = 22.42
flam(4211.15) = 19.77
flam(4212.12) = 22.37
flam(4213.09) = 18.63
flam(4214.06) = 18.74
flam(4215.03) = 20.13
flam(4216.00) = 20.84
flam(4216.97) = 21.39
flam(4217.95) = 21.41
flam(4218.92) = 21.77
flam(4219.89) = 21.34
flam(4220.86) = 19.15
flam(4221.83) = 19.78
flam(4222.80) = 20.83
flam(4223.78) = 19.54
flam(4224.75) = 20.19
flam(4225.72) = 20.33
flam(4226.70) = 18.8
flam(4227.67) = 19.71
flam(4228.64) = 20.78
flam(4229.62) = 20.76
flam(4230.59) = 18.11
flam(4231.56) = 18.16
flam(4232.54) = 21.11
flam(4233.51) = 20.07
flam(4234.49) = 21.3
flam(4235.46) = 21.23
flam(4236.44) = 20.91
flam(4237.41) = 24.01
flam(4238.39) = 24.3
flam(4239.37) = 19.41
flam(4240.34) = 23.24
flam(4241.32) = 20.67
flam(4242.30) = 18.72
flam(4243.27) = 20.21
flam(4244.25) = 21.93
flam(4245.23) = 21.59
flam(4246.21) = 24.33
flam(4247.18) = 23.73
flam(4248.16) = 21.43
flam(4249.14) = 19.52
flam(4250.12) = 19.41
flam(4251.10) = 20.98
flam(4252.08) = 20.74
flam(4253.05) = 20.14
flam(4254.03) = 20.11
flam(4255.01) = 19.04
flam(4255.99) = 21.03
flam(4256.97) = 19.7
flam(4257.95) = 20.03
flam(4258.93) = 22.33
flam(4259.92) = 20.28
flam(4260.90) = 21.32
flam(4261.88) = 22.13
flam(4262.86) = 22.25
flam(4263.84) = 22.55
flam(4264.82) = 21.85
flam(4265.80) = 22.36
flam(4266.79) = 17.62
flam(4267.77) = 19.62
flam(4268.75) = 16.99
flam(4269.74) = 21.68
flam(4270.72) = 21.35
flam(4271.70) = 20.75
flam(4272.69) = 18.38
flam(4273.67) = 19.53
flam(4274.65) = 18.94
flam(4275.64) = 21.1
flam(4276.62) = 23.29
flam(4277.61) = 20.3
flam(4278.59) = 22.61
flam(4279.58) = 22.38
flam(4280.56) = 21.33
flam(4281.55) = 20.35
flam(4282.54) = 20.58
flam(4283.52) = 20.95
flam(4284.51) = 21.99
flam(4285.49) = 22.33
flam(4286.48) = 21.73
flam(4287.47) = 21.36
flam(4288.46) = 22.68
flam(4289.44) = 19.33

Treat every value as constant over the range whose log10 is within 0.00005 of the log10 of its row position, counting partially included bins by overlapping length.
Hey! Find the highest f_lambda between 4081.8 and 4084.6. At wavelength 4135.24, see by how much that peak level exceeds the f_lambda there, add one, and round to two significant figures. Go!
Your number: -2.7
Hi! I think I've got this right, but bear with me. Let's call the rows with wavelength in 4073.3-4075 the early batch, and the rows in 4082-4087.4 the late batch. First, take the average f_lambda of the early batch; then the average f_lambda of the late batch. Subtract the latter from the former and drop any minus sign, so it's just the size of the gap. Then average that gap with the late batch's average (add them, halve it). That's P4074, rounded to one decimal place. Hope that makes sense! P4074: 9.9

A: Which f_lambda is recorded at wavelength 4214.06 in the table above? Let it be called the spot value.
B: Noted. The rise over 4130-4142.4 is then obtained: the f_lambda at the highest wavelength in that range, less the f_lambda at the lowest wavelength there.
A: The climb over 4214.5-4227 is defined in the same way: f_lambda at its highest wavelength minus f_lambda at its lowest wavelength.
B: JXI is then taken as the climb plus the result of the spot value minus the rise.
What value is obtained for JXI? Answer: 17.1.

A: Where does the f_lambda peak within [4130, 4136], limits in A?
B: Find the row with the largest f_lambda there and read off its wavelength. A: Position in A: 4135.24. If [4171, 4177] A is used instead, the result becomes 4171.58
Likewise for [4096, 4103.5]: 4102.05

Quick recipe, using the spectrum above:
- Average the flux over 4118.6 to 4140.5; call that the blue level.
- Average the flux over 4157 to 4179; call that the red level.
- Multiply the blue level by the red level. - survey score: 445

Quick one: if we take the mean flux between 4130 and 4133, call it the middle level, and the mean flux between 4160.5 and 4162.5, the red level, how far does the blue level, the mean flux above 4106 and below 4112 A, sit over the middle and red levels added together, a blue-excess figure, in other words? -23.5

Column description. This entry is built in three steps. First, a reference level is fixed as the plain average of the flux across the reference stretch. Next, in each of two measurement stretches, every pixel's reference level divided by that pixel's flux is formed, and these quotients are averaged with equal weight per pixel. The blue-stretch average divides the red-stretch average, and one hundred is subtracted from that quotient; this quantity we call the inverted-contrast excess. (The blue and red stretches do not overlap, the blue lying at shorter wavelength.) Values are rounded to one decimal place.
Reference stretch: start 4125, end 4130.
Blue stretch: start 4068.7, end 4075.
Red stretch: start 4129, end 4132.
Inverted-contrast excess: -99.0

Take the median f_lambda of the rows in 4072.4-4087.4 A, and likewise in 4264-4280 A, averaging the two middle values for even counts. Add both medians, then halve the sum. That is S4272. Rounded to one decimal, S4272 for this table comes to 20.4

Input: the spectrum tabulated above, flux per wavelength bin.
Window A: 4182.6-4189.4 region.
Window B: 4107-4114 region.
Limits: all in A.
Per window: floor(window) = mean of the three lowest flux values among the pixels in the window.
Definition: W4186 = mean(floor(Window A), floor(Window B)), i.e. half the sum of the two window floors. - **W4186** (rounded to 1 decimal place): 19.2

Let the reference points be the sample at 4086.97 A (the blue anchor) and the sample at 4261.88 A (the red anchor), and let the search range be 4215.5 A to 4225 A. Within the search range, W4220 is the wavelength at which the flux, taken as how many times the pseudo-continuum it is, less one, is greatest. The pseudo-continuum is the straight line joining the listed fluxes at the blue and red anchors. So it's 4218.92 A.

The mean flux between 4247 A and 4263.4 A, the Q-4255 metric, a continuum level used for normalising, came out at 20.8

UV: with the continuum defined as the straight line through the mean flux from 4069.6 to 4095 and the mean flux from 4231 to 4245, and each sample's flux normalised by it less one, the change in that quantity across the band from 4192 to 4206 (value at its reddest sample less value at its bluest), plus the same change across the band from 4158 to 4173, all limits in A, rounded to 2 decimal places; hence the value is 0.05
